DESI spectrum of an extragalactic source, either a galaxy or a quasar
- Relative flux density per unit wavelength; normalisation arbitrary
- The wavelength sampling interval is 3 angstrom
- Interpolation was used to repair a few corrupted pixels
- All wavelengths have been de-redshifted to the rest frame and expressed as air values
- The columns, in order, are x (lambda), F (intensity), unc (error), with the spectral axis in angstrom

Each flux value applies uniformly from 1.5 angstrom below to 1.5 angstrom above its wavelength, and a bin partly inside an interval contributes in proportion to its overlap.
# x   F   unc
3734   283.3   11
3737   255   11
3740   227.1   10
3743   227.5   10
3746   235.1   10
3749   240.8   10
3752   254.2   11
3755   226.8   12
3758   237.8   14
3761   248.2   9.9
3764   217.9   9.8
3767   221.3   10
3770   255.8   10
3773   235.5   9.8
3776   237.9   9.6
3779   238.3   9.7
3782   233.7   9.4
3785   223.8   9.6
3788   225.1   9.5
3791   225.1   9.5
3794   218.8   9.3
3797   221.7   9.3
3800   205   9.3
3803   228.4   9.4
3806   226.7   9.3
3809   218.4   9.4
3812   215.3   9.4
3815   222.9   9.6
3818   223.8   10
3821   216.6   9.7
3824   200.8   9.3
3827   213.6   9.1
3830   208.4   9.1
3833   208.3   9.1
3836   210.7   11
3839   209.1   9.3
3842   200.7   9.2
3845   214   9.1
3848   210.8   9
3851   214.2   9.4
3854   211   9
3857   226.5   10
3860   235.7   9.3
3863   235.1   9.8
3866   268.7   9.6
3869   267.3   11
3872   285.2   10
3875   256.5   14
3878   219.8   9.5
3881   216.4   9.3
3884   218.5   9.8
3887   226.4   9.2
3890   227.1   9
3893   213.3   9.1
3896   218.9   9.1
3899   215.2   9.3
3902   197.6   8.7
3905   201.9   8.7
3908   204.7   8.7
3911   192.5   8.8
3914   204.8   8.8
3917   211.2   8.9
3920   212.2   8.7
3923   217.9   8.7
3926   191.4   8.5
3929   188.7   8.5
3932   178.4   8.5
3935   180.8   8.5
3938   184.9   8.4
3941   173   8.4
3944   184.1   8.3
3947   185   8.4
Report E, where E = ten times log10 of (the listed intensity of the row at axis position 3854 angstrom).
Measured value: 23.2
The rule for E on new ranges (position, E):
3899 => 23.3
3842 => 23.0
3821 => 23.4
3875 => 24.1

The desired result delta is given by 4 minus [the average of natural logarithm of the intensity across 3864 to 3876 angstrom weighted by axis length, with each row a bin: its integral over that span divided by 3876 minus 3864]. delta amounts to -1.59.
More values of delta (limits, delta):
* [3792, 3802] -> -1.38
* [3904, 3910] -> -1.31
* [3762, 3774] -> -1.45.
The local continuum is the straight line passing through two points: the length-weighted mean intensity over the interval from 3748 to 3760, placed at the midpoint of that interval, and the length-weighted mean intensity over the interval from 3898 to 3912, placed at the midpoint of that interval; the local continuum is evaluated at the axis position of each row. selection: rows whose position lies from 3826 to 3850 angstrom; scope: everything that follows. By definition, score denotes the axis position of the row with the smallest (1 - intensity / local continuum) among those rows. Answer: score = 3845 angstrom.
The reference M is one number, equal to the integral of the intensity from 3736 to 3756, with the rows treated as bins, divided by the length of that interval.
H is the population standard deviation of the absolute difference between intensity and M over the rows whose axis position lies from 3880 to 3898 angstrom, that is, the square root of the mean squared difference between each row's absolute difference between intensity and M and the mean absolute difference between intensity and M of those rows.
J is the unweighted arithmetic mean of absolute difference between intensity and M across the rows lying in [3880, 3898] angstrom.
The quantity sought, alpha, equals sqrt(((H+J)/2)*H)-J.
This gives -10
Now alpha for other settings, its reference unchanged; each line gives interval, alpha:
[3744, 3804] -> -2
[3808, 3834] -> -13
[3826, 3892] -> -10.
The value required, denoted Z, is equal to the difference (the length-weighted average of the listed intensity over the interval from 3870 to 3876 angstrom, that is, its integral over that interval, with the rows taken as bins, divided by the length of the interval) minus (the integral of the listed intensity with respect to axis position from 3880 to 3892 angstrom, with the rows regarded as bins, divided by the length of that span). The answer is 50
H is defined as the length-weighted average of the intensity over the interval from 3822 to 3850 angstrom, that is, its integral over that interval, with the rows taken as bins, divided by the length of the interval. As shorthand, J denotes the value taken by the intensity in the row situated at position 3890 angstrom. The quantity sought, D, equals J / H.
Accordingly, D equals 1.09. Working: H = 209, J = 227.1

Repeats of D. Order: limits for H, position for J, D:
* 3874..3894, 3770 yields 1.14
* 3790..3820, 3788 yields 1.02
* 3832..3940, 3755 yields 1.05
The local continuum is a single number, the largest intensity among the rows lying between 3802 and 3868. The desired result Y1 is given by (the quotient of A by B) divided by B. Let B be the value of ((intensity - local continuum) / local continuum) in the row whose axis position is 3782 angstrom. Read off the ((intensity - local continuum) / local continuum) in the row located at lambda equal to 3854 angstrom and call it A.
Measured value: -13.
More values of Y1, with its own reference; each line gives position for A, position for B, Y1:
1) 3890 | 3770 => -67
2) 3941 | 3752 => -122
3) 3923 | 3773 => -12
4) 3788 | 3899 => -4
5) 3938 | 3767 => -10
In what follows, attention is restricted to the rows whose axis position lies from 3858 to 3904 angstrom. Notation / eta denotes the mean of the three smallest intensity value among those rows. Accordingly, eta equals 209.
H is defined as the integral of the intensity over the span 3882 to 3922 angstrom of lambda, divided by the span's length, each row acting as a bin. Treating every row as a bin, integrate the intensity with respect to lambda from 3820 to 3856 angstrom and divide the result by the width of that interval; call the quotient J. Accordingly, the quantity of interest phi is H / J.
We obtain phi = 1.01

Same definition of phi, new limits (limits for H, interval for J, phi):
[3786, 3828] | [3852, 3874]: 0.89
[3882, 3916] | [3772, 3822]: 0.94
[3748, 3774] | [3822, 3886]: 1.05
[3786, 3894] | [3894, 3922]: 1.08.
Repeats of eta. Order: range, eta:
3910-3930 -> 191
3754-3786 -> 221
